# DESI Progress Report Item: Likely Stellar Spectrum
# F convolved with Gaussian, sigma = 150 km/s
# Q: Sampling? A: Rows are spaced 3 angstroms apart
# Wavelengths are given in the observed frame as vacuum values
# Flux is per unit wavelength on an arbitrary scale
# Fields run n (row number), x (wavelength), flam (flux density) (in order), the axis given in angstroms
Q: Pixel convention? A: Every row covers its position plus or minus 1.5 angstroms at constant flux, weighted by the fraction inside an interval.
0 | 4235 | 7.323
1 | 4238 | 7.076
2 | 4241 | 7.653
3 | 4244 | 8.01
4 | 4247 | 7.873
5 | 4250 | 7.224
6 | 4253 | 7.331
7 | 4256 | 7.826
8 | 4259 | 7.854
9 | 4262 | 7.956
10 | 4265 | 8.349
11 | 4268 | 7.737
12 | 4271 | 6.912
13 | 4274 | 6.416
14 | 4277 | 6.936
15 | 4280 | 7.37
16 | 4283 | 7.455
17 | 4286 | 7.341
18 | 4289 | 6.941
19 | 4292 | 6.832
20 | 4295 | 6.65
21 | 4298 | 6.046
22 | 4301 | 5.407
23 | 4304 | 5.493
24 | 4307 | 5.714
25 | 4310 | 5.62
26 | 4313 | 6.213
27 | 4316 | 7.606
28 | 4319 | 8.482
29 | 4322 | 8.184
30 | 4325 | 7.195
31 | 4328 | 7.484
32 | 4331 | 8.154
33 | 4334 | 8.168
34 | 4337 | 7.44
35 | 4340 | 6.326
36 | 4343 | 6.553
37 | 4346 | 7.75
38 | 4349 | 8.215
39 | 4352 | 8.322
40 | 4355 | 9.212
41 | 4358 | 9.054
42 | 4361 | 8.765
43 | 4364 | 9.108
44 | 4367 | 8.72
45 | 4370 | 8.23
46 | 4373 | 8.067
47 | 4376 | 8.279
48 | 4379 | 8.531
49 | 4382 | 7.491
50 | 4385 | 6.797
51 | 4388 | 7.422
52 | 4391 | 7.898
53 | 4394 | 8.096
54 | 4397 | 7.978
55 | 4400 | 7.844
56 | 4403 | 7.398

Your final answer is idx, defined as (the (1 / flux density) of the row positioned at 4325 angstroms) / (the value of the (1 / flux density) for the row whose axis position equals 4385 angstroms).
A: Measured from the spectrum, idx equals 0.94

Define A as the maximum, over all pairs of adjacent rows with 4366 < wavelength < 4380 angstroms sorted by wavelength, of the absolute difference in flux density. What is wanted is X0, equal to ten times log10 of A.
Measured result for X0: -3.1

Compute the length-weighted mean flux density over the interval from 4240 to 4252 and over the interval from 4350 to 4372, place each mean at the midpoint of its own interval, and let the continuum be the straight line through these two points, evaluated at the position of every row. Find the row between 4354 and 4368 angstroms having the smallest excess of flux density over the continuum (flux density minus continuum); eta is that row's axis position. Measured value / 4367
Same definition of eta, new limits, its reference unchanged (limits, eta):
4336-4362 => 4340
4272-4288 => 4274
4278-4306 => 4301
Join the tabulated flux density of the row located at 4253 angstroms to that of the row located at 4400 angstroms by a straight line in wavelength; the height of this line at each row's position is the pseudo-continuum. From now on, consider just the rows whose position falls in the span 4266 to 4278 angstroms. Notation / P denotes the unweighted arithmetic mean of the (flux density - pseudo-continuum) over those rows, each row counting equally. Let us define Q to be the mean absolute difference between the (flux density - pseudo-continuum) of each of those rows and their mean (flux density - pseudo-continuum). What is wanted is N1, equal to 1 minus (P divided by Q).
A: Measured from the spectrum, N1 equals 2.1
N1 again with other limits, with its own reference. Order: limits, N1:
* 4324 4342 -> 1.3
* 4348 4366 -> -2.2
